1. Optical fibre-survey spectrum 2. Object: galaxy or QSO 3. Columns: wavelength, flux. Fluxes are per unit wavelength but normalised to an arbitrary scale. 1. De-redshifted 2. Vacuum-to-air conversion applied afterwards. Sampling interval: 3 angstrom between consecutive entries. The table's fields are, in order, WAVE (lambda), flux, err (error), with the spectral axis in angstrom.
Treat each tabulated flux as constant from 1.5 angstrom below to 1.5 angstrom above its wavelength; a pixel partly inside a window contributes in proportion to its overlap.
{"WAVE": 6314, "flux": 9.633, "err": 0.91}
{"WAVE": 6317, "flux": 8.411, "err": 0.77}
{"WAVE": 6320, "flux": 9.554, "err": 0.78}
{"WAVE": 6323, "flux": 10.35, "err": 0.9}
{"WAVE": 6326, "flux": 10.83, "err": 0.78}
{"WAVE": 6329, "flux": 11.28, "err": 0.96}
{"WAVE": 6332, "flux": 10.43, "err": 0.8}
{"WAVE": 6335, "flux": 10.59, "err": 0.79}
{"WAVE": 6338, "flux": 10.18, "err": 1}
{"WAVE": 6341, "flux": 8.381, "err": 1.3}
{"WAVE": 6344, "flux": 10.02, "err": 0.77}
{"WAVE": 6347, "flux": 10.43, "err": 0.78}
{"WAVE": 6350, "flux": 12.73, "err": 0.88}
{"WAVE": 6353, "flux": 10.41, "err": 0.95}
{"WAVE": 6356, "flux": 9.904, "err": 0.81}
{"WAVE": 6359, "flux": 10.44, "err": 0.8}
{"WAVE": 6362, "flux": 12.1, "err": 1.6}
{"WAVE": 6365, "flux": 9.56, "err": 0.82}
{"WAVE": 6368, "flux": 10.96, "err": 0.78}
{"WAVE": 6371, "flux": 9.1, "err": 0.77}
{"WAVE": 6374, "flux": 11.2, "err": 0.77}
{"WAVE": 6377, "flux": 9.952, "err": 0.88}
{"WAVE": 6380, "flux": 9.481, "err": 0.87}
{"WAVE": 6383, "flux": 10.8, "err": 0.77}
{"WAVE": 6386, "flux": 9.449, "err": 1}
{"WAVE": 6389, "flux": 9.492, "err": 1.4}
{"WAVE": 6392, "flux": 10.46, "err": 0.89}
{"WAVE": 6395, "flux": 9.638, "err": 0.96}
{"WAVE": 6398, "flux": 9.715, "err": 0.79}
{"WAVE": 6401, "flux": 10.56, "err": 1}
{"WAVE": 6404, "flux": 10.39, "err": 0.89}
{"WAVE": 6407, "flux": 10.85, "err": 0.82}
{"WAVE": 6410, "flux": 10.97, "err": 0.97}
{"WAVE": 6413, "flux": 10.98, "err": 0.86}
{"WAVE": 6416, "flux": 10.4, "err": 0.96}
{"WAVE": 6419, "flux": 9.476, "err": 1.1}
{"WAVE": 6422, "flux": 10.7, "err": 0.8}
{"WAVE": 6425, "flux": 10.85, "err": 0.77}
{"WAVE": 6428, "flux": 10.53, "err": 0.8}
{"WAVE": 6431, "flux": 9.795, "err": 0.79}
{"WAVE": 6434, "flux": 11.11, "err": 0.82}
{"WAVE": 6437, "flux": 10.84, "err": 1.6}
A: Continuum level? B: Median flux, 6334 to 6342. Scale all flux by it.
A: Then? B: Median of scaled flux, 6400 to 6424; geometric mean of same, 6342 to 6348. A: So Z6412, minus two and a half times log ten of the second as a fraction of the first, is 0.04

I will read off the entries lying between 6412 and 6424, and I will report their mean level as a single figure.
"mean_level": 10.4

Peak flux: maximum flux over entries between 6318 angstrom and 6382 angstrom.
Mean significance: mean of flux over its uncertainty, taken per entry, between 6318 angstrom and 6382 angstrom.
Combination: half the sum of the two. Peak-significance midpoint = 12.4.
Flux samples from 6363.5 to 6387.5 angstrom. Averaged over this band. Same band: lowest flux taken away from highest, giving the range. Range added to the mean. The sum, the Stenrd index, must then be 12.16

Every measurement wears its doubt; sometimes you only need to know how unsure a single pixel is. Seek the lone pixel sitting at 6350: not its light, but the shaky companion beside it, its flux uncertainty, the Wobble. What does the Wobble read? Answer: 0.88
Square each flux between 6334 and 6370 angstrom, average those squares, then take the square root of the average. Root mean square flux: 10.5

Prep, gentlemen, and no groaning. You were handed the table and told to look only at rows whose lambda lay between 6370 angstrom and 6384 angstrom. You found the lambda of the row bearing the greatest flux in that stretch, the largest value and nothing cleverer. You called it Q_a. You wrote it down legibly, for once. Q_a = 6374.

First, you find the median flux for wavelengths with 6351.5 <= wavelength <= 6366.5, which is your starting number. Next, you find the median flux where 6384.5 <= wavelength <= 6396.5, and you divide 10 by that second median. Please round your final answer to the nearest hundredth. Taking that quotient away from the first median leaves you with 9.36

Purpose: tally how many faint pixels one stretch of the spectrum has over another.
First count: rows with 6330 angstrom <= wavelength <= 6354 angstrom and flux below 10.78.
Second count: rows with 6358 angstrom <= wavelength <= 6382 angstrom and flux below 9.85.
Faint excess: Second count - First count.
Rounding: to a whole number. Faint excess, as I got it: -4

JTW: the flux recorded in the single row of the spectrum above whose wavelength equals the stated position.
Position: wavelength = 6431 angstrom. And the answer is 9.795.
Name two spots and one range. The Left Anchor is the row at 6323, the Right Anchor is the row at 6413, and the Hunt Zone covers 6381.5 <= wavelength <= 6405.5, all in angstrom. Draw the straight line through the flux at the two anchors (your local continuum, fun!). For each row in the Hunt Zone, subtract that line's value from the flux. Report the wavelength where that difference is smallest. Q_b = 6386 angstrom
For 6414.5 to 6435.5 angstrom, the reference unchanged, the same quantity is 6419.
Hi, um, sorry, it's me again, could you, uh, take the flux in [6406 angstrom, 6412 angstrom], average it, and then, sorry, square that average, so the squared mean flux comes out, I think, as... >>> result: 119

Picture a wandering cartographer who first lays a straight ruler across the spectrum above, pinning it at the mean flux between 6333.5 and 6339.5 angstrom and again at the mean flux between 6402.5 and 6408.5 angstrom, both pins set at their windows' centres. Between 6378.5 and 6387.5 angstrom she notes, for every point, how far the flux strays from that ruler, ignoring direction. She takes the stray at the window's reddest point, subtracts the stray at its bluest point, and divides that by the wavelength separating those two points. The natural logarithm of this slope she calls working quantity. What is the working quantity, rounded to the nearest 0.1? -4.7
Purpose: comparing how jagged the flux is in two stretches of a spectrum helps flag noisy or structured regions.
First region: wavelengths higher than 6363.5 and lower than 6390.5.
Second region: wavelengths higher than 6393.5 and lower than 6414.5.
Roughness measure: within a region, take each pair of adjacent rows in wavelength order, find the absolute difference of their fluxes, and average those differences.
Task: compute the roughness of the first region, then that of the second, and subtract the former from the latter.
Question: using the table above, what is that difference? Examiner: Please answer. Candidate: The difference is -0.94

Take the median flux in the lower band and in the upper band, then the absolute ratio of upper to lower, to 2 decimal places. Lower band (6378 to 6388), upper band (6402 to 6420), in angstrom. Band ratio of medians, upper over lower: 1.12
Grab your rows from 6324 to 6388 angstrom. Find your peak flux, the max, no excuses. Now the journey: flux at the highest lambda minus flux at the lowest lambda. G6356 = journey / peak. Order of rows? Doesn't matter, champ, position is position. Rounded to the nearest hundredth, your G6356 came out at -0.11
